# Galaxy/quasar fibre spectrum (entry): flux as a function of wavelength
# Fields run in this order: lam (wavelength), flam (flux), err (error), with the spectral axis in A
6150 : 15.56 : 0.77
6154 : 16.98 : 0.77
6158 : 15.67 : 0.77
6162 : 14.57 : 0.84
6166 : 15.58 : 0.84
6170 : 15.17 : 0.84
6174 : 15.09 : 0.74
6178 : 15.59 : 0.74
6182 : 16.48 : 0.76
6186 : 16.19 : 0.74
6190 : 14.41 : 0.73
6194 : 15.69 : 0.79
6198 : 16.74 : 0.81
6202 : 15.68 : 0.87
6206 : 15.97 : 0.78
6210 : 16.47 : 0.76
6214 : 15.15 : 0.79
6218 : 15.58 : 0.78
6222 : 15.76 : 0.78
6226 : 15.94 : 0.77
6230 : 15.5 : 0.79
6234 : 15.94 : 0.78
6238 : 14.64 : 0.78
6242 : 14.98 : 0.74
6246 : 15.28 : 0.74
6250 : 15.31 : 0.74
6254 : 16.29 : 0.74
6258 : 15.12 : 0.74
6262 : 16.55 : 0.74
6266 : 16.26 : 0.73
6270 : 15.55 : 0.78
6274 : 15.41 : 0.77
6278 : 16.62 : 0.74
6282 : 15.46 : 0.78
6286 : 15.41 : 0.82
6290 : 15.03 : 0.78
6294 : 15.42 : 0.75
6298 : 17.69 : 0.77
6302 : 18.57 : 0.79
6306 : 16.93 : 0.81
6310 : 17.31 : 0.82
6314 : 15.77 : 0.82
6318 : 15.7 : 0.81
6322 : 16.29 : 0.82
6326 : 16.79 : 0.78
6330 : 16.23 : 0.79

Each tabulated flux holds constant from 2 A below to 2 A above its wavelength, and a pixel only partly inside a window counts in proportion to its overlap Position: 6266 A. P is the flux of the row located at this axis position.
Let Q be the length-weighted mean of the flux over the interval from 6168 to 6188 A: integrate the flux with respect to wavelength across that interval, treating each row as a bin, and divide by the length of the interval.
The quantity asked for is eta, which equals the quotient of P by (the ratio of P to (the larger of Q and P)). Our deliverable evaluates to 16.3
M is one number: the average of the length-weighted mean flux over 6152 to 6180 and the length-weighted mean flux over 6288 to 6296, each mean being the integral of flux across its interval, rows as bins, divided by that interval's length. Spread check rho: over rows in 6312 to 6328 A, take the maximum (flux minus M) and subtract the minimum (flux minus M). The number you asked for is 1.09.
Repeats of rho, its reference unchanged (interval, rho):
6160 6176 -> 1.01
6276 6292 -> 1.59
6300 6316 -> 2.80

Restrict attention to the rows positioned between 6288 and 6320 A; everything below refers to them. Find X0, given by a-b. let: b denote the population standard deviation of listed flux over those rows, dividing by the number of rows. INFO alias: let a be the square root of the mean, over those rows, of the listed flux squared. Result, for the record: 15.42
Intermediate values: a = 16.6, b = 1.17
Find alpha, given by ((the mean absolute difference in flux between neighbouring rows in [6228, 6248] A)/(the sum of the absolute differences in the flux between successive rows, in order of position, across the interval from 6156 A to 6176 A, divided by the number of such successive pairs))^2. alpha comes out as 0.8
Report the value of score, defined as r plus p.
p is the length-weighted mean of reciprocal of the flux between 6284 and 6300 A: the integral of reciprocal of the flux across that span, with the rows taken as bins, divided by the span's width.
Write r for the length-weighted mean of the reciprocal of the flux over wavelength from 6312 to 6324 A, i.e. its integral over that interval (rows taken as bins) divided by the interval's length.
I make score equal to 0.126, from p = 0.0632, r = 0.0628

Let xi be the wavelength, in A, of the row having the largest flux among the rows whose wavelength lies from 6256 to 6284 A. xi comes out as 6278 A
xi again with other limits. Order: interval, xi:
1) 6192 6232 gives 6198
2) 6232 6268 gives 6262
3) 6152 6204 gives 6154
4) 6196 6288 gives 6198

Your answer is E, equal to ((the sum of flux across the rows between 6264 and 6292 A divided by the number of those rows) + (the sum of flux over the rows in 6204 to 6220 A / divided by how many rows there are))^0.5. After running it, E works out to 5.61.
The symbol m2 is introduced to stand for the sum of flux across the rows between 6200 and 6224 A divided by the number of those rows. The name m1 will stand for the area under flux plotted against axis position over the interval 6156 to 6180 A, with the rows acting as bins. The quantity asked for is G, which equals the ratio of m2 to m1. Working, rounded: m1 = 367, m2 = 15.8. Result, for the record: 0.0430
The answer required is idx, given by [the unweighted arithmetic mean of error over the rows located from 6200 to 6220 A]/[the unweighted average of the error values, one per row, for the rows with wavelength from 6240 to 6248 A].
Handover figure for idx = 1.08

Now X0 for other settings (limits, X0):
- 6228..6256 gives 14.91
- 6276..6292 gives 15.05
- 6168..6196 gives 14.88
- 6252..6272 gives 15.43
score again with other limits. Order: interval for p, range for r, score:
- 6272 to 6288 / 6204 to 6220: 0.127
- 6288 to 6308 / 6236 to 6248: 0.127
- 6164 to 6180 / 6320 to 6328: 0.126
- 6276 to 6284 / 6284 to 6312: 0.123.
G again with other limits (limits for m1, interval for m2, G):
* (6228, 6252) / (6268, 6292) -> 0.0425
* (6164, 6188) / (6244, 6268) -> 0.0420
